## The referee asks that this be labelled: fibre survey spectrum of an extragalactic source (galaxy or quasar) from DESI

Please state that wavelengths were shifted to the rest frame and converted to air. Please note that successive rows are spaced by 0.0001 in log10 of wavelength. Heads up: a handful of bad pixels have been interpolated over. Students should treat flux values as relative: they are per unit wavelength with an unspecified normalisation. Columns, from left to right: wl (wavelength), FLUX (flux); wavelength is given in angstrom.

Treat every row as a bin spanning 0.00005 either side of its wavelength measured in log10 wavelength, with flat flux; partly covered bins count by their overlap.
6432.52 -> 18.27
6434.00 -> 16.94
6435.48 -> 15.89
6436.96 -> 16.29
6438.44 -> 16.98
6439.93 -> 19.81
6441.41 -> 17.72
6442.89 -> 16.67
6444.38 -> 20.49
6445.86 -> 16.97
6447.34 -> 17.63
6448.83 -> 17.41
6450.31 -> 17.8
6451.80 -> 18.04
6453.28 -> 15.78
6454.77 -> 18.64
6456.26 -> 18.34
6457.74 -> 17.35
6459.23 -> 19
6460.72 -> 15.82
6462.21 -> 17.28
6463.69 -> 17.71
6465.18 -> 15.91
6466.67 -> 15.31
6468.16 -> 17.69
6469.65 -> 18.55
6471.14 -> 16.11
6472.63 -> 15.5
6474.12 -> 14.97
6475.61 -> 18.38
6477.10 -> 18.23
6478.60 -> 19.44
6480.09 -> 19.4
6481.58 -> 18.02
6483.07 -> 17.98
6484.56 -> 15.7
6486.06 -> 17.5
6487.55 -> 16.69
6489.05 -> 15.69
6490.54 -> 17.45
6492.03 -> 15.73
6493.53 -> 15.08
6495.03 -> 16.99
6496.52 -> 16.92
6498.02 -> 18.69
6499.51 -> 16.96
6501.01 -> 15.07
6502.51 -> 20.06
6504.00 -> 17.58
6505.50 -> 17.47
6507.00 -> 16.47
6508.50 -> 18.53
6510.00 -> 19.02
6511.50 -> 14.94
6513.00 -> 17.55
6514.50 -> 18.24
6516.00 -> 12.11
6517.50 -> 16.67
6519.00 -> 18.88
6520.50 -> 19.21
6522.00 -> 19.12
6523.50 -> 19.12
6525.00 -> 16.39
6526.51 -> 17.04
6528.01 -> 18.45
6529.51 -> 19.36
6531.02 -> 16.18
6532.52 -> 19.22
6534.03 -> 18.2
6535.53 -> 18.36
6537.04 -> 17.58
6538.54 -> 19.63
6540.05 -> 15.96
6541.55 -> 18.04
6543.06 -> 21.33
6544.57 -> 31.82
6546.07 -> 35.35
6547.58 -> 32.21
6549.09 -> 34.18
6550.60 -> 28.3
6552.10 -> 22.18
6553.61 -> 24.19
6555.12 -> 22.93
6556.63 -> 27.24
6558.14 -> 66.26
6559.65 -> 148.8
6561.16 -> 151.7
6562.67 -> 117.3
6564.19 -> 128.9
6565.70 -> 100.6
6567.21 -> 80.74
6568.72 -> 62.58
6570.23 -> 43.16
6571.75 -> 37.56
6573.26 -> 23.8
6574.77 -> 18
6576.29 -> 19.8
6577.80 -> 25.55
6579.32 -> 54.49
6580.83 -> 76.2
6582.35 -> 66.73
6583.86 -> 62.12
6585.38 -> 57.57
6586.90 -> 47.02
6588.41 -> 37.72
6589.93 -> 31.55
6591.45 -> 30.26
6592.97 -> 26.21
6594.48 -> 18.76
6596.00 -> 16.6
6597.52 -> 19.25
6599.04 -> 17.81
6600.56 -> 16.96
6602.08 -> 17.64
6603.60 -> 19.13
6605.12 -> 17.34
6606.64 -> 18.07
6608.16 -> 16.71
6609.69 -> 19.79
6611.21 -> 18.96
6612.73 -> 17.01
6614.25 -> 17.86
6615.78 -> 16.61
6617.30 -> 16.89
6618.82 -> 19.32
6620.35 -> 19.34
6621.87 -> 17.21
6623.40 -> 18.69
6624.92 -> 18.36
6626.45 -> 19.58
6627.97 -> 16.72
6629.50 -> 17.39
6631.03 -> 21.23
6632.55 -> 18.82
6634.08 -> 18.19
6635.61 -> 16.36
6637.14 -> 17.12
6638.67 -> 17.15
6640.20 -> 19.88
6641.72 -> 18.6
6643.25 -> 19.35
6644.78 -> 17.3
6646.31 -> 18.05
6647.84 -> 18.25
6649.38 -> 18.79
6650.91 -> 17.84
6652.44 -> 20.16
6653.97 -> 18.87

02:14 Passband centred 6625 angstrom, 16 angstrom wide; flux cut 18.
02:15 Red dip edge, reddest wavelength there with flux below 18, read 6629.50 angstrom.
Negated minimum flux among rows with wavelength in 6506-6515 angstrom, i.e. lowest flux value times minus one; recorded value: -14.9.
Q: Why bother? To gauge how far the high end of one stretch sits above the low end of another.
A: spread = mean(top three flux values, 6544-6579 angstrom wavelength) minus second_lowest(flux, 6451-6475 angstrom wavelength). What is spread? 128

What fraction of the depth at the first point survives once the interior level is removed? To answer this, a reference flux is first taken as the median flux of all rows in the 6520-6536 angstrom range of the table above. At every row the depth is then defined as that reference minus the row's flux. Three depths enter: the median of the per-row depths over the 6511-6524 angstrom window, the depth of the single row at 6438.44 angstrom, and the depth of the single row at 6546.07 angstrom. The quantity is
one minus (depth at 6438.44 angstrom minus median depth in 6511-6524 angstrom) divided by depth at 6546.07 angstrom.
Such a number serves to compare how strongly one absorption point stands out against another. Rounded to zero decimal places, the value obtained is 1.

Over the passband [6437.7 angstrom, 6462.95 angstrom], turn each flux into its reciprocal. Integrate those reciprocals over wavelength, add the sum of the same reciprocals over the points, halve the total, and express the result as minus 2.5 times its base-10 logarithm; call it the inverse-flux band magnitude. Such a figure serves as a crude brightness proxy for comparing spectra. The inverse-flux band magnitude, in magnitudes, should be -0.19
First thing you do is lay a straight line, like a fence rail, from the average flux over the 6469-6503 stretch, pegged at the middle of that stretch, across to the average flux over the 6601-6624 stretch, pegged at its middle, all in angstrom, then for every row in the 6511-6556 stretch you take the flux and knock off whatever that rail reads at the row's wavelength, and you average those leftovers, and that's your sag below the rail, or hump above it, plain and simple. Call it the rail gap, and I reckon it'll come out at 3.3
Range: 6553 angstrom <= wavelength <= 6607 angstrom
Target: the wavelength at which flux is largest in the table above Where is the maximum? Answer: 6561.16 angstrom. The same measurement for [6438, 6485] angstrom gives 6444.38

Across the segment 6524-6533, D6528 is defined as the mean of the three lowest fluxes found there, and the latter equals 16.5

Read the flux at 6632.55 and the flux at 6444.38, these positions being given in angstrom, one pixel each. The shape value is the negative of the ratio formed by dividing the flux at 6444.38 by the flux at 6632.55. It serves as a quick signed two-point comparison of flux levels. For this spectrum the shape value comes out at -1.09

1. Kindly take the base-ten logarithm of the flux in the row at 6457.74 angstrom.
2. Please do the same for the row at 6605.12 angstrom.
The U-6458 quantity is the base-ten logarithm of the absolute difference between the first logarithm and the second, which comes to -3.6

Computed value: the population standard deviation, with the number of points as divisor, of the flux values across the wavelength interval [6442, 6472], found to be 1.2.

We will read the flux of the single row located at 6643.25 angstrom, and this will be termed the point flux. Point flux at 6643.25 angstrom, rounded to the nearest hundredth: 19.35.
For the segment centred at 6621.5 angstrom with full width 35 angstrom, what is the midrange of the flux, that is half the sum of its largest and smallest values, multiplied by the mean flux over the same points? 339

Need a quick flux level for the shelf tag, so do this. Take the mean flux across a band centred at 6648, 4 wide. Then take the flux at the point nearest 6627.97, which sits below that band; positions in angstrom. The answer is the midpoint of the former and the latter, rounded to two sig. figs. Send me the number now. 18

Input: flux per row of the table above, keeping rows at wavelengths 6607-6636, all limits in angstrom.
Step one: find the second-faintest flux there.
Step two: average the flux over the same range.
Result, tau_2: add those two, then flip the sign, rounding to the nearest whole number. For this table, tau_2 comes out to -35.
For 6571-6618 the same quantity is -46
